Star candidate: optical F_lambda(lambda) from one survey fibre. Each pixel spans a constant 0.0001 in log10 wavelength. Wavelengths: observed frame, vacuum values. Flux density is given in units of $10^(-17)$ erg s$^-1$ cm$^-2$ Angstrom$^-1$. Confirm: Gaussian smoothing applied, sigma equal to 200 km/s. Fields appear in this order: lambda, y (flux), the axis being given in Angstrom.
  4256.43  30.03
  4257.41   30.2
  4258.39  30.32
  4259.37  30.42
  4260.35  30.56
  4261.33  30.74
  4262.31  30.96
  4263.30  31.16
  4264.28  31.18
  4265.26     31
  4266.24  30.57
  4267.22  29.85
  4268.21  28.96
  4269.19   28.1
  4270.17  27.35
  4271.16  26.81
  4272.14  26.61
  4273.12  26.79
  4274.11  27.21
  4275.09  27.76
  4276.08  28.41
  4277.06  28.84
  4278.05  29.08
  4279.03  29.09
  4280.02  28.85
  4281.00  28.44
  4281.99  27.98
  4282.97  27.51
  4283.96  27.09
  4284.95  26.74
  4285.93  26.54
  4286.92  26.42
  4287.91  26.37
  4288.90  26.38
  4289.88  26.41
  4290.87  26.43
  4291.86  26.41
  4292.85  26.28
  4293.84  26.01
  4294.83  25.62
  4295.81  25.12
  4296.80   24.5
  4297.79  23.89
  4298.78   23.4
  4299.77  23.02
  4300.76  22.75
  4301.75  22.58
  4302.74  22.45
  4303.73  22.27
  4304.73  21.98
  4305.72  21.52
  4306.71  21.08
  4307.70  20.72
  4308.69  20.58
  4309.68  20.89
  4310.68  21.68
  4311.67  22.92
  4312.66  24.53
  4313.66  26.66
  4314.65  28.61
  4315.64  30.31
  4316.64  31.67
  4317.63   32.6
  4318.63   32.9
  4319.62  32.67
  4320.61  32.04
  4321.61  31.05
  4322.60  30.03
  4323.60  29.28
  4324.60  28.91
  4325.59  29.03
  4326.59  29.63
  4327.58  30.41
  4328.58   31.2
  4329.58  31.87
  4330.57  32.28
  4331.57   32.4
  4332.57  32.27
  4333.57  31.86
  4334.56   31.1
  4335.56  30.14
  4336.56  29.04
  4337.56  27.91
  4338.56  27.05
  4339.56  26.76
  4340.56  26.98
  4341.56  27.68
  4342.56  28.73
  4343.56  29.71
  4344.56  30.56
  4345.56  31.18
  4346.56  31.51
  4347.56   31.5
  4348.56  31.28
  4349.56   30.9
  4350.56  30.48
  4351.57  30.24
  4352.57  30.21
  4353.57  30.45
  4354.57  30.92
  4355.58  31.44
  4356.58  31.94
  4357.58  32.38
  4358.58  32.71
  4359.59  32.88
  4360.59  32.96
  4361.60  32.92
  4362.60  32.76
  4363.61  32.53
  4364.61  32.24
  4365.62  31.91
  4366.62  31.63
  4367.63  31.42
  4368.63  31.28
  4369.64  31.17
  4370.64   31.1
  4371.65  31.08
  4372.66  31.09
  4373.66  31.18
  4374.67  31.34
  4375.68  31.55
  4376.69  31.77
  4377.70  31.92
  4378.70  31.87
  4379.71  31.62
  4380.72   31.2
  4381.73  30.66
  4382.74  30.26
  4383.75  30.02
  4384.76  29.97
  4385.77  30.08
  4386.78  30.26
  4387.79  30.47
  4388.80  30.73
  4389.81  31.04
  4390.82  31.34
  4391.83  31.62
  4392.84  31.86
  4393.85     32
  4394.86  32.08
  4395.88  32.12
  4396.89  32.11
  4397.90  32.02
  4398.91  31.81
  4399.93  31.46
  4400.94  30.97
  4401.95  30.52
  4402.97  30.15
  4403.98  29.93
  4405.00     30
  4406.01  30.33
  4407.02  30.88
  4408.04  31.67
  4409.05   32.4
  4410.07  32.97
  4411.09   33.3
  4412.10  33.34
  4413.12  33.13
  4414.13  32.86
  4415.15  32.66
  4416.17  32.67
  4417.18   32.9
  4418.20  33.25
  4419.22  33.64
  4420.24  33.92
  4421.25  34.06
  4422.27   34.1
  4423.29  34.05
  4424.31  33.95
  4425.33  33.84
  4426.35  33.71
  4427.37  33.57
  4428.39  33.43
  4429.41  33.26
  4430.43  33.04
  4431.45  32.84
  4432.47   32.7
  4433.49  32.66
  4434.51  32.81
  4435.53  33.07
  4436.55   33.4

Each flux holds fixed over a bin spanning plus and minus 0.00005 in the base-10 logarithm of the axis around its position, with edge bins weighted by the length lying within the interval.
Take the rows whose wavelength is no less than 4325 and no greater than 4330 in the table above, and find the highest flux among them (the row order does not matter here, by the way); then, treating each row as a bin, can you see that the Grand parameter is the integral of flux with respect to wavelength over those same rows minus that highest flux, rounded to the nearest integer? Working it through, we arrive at 120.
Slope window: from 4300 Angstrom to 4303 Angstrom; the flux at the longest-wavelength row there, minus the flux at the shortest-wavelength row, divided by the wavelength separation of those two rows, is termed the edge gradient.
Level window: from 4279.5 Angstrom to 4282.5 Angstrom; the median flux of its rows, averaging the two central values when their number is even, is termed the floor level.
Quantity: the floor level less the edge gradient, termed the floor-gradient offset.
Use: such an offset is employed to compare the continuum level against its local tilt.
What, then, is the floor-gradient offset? 28.6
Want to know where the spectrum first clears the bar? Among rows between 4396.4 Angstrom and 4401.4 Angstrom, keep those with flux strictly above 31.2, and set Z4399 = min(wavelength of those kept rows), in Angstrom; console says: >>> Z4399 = 4396.89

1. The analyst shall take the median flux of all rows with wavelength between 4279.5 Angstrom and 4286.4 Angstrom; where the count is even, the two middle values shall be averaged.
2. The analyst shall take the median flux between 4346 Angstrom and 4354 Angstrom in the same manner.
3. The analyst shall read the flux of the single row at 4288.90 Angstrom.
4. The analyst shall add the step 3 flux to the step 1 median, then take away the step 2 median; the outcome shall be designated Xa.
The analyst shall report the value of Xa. 23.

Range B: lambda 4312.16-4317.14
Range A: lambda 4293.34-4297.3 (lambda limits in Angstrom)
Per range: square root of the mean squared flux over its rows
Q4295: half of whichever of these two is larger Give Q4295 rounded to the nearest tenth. 14.2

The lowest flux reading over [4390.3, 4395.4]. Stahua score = 31.34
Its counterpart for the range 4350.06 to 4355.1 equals 30.21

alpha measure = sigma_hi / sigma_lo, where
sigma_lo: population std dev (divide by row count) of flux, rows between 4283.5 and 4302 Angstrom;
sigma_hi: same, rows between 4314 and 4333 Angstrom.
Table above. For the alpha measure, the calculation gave 1.0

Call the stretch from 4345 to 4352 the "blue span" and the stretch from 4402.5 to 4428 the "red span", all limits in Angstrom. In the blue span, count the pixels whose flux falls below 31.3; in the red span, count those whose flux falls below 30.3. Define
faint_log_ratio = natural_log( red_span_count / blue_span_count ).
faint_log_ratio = -0.51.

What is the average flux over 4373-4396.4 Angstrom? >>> 31.2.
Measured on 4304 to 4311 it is 21.2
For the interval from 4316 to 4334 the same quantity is 31.2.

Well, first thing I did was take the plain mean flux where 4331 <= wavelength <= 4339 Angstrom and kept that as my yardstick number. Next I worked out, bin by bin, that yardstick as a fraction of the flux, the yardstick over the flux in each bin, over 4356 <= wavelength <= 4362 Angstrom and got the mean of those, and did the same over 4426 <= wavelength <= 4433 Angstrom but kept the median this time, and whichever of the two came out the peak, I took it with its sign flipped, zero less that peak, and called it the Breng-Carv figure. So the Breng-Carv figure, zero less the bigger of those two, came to -0.93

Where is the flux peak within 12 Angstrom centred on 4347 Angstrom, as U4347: 4346.56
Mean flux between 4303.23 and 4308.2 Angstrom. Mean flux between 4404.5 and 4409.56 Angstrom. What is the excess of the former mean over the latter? -10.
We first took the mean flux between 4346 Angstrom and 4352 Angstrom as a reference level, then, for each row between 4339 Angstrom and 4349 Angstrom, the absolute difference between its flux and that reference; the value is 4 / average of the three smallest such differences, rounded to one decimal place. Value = 13.1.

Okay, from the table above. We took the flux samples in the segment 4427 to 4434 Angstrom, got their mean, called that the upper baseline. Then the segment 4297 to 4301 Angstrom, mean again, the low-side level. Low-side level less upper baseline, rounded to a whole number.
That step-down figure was -10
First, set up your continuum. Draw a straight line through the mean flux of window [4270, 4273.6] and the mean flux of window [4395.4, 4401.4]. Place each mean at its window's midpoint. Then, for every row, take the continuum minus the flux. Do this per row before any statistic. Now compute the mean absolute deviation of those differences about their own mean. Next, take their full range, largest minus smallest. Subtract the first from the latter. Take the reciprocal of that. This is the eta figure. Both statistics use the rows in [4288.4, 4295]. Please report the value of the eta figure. 1.4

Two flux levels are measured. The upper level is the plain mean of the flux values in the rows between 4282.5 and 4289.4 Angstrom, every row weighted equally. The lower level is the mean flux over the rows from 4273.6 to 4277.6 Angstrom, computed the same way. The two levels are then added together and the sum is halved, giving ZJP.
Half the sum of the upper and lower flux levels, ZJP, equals 27.4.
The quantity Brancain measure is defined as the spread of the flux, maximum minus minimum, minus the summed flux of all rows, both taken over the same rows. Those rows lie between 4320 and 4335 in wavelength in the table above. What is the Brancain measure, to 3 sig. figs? -460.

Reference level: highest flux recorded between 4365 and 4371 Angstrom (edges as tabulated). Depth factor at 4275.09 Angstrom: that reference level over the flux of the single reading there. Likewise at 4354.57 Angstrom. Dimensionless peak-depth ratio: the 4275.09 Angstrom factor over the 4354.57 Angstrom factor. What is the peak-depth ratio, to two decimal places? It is 1.11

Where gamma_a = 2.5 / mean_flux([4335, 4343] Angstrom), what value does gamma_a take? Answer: 0.089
